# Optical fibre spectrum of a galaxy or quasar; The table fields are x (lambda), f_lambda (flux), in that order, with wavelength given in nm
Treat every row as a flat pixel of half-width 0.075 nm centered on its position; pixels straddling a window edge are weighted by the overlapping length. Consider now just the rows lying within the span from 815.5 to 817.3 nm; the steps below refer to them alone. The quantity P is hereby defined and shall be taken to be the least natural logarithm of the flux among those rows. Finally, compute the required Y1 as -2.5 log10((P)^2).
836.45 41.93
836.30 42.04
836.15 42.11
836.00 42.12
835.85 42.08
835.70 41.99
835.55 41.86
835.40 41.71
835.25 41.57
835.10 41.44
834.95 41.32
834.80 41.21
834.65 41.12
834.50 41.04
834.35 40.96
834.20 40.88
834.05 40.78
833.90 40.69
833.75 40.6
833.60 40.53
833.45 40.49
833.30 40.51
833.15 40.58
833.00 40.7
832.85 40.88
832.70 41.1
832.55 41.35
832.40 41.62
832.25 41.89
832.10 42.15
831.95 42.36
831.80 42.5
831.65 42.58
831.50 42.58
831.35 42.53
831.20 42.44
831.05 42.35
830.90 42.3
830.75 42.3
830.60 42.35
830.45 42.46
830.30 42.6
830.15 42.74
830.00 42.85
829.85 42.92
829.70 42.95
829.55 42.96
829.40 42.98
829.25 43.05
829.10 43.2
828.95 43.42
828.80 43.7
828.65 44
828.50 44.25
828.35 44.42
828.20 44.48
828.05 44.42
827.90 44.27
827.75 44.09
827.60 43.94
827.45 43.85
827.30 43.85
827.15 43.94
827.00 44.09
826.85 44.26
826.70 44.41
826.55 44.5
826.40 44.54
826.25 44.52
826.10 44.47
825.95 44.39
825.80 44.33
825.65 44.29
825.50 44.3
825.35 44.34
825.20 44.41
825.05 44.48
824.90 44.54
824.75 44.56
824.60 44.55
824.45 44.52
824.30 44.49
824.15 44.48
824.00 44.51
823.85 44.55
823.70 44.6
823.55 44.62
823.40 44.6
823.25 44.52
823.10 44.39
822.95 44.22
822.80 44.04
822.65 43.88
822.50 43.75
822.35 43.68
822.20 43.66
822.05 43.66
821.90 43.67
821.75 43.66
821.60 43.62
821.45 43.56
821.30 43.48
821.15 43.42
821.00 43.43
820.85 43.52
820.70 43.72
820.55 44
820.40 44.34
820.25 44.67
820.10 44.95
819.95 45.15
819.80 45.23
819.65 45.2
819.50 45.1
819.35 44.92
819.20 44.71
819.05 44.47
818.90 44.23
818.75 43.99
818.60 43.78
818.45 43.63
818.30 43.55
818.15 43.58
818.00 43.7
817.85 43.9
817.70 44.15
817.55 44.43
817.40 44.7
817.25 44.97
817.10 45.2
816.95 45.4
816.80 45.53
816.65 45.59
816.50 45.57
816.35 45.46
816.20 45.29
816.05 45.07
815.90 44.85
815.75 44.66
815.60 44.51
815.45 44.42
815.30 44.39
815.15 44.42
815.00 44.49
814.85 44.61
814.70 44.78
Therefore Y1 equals -2.90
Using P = 3.80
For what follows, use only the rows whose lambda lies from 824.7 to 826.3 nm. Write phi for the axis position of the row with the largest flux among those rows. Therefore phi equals 824.75 nm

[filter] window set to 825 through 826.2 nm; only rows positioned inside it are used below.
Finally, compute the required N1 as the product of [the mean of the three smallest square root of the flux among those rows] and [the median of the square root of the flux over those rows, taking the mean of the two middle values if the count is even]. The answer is 44.3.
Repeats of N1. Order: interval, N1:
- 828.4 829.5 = 43.2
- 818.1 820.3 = 44.1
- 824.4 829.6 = 43.6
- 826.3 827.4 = 44.1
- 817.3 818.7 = 43.7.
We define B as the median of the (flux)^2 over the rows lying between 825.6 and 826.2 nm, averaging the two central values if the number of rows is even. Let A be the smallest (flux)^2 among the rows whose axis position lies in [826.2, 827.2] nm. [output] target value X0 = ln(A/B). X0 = -0.019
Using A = 1931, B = 1968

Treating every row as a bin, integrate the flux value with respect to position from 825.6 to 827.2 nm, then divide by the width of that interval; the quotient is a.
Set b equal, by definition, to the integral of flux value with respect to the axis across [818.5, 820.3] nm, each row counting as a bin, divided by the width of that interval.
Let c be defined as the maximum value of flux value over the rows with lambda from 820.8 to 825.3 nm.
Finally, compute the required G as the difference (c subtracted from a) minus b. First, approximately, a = 44.3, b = 44.7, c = 44.62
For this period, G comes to -45.0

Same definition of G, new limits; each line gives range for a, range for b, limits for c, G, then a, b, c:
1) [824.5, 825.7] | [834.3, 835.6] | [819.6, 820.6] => -42.1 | 44.4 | 41.4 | 45.23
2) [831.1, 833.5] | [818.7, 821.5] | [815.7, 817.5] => -48.3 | 41.7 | 44.3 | 45.59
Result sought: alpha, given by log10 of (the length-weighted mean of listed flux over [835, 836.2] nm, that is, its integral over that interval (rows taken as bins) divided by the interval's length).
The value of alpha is 1.62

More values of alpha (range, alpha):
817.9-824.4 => 1.65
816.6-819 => 1.65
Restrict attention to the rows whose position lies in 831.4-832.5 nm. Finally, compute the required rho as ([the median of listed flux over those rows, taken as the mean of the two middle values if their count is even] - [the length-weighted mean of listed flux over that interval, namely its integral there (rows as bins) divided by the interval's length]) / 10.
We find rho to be 0.013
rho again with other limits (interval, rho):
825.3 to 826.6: -0.002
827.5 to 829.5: 0.015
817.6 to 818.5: -0.011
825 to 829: 0.008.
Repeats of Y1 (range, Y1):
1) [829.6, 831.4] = -2.87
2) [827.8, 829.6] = -2.88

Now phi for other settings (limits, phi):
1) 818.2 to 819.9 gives 819.80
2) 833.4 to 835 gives 834.95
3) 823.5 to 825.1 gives 823.55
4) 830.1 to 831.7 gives 830.15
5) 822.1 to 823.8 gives 823.55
